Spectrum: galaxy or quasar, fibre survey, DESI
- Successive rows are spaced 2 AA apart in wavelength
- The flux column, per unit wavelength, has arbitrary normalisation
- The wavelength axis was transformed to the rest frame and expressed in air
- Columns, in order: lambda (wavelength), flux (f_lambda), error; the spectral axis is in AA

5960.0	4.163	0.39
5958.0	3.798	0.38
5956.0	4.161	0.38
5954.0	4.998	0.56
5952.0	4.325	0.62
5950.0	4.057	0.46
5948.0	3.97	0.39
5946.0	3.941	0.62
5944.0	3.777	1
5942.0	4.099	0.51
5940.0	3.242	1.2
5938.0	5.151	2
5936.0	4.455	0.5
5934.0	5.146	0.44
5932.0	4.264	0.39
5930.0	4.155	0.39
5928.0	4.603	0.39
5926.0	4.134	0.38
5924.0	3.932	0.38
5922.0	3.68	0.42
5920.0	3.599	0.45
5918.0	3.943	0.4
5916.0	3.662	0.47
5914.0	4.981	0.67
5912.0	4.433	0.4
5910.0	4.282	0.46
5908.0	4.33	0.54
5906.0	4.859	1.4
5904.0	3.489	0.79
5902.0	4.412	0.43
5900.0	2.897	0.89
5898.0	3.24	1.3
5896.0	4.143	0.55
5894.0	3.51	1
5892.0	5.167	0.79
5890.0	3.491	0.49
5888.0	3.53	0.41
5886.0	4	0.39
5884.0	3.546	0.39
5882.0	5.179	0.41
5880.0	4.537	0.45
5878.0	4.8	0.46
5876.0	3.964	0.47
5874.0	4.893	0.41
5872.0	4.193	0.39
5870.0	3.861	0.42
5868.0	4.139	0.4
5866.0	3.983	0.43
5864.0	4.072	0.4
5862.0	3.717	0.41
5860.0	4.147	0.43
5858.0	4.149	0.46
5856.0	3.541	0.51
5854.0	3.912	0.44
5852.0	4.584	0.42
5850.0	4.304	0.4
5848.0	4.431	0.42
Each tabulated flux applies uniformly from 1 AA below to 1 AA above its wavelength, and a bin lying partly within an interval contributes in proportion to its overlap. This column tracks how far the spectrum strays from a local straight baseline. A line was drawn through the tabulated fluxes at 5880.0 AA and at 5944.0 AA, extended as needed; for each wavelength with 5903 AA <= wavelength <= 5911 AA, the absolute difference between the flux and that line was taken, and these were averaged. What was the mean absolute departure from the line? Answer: 0.41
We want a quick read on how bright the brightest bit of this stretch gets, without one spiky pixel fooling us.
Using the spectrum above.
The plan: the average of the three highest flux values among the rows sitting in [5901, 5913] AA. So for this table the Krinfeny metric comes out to 4.57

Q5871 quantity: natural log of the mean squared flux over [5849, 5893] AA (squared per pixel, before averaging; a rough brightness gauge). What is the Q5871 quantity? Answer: 2.87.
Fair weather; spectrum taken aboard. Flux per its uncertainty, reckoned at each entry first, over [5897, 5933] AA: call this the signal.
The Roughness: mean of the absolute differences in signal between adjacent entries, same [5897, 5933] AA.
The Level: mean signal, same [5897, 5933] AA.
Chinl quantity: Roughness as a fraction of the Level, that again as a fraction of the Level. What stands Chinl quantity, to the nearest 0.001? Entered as 0.030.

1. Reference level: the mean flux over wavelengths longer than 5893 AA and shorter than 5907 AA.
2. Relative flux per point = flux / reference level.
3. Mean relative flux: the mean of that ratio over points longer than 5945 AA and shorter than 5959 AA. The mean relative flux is 1.10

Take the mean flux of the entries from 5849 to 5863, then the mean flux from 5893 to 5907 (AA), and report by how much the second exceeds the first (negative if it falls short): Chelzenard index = -0.26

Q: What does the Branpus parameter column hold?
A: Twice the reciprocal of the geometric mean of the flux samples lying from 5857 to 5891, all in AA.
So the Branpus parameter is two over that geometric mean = 0.487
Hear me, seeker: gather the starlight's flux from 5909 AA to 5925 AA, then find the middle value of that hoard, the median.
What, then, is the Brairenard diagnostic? 3.94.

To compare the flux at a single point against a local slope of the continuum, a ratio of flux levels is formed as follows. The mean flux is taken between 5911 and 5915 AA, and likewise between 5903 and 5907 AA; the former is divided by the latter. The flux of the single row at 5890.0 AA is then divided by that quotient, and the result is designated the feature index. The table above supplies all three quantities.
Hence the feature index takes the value 3.1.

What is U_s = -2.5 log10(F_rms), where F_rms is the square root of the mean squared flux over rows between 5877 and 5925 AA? -1.54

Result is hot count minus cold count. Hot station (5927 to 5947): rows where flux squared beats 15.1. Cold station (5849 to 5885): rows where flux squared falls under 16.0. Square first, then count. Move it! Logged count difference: 1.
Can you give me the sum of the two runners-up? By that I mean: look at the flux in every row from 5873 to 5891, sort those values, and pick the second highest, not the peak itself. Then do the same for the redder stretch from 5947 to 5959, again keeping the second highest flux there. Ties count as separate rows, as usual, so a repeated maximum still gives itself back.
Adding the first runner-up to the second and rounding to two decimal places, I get 9.22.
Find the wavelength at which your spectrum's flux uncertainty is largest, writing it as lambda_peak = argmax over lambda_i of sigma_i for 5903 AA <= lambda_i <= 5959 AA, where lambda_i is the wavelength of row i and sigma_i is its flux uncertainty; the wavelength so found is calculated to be 5938.0 AA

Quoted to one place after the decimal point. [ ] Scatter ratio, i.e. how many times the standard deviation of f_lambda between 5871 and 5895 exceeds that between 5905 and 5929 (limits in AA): 1.4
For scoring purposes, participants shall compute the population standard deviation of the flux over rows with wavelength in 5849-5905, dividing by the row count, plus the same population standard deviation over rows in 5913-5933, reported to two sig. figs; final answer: 0.97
